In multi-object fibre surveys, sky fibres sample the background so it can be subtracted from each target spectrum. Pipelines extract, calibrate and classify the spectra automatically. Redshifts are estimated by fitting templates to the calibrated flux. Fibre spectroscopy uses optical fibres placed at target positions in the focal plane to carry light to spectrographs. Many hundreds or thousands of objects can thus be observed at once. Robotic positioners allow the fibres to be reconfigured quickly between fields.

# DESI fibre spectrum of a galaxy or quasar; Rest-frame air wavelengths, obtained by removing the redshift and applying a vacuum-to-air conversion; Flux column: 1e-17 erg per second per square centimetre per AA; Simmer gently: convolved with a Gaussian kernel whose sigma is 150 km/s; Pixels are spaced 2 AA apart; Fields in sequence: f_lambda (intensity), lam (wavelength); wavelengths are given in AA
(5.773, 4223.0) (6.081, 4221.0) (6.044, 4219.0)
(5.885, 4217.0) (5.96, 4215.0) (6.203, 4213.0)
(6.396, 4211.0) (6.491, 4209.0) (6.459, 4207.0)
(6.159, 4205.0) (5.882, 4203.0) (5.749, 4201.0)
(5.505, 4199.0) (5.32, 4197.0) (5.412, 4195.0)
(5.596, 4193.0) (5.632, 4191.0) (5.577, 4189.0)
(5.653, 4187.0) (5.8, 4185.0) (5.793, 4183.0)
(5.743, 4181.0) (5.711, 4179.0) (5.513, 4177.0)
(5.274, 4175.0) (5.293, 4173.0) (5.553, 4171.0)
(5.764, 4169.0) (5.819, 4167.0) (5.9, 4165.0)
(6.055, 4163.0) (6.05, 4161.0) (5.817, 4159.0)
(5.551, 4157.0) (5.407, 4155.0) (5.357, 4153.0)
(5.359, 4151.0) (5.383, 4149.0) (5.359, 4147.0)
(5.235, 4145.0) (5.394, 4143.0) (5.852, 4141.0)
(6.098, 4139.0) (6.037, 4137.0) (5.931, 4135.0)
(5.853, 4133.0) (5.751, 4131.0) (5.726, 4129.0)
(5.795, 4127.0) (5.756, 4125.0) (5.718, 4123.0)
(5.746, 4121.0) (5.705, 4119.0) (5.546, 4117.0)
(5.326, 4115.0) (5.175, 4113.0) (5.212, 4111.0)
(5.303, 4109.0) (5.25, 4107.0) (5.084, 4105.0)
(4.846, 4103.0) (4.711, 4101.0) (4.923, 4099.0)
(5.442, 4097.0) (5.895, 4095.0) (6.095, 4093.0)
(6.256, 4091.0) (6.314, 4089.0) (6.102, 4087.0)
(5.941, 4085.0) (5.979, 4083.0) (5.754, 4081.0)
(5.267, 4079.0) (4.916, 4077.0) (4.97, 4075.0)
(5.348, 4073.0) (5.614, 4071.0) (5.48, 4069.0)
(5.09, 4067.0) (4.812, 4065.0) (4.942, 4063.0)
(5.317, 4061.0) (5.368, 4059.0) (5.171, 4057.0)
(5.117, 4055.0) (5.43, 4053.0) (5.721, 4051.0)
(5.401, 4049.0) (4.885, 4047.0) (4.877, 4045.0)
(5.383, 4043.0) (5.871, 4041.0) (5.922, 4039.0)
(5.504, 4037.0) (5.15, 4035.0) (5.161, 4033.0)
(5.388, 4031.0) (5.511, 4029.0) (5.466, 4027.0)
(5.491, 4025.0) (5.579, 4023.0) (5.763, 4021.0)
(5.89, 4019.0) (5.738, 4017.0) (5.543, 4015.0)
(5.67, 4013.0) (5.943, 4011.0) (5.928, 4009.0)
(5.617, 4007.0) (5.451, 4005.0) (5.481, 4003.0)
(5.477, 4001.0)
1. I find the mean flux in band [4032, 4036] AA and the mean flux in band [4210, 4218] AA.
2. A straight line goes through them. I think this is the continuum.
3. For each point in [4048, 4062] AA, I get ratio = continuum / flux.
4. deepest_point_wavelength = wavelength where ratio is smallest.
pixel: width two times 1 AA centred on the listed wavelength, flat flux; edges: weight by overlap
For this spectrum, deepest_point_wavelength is 4051.0 AA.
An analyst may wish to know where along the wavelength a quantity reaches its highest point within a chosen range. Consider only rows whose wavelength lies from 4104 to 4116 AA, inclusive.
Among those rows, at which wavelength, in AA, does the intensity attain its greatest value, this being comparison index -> 4115.0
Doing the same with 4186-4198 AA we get 4187.0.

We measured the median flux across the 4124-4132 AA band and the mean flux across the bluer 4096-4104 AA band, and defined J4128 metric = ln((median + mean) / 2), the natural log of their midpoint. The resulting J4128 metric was 1.680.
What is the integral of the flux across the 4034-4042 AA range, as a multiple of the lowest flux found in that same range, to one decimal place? 8.7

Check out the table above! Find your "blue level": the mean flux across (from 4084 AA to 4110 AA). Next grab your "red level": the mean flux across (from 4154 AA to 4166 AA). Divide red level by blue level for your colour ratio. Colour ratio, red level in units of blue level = 1.04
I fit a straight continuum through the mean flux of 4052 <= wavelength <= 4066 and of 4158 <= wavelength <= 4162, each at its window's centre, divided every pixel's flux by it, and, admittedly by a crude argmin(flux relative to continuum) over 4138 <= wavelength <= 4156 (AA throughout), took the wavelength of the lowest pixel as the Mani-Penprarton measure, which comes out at 4145.0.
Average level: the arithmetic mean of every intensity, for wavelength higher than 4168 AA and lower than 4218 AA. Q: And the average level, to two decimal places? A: 5.77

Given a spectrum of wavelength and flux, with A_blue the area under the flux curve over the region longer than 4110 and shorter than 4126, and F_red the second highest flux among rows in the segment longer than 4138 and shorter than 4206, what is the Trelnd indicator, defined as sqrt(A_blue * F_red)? 23.2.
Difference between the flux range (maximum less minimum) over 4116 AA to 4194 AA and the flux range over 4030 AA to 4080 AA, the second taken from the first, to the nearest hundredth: -0.25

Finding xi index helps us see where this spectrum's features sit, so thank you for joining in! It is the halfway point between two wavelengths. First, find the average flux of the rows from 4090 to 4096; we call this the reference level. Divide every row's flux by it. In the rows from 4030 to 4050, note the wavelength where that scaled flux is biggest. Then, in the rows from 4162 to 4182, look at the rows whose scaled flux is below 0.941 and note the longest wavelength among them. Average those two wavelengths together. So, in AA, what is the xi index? 4109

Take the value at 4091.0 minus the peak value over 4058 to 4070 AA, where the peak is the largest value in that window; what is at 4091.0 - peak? 0.78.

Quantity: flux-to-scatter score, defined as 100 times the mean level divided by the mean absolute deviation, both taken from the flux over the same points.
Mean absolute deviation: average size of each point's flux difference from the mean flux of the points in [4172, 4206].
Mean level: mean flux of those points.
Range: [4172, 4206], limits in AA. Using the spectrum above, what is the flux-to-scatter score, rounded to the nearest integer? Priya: 3179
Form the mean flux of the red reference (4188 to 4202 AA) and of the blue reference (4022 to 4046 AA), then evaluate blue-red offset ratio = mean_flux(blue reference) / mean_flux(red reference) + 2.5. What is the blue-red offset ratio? 3.48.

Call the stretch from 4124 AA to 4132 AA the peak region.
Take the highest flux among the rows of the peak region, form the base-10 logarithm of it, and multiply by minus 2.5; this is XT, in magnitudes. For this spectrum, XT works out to -1.908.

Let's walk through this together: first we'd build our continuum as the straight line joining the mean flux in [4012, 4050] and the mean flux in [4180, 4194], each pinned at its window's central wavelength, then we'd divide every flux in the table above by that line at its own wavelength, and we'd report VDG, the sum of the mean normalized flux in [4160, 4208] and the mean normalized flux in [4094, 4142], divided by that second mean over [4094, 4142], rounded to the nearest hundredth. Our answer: 2.02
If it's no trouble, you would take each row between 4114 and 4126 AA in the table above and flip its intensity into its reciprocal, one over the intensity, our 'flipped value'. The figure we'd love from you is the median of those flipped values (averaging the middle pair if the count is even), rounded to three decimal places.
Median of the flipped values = 0.175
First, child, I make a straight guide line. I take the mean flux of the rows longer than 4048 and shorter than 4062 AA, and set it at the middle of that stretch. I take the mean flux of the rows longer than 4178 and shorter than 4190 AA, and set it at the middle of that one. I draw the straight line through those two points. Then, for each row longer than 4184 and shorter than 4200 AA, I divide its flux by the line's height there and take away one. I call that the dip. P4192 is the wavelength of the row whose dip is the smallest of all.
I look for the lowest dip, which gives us 4197.0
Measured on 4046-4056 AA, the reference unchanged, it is 4047.0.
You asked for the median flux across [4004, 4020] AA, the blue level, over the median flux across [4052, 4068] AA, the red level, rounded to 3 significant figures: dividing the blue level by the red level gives 1.11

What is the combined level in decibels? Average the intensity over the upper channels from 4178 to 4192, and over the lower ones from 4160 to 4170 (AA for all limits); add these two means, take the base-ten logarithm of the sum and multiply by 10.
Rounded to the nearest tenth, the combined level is 10.7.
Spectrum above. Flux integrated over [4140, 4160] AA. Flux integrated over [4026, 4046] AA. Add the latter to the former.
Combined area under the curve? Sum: 218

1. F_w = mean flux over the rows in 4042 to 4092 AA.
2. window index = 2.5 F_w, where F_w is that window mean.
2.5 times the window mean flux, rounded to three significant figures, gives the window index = 13.5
